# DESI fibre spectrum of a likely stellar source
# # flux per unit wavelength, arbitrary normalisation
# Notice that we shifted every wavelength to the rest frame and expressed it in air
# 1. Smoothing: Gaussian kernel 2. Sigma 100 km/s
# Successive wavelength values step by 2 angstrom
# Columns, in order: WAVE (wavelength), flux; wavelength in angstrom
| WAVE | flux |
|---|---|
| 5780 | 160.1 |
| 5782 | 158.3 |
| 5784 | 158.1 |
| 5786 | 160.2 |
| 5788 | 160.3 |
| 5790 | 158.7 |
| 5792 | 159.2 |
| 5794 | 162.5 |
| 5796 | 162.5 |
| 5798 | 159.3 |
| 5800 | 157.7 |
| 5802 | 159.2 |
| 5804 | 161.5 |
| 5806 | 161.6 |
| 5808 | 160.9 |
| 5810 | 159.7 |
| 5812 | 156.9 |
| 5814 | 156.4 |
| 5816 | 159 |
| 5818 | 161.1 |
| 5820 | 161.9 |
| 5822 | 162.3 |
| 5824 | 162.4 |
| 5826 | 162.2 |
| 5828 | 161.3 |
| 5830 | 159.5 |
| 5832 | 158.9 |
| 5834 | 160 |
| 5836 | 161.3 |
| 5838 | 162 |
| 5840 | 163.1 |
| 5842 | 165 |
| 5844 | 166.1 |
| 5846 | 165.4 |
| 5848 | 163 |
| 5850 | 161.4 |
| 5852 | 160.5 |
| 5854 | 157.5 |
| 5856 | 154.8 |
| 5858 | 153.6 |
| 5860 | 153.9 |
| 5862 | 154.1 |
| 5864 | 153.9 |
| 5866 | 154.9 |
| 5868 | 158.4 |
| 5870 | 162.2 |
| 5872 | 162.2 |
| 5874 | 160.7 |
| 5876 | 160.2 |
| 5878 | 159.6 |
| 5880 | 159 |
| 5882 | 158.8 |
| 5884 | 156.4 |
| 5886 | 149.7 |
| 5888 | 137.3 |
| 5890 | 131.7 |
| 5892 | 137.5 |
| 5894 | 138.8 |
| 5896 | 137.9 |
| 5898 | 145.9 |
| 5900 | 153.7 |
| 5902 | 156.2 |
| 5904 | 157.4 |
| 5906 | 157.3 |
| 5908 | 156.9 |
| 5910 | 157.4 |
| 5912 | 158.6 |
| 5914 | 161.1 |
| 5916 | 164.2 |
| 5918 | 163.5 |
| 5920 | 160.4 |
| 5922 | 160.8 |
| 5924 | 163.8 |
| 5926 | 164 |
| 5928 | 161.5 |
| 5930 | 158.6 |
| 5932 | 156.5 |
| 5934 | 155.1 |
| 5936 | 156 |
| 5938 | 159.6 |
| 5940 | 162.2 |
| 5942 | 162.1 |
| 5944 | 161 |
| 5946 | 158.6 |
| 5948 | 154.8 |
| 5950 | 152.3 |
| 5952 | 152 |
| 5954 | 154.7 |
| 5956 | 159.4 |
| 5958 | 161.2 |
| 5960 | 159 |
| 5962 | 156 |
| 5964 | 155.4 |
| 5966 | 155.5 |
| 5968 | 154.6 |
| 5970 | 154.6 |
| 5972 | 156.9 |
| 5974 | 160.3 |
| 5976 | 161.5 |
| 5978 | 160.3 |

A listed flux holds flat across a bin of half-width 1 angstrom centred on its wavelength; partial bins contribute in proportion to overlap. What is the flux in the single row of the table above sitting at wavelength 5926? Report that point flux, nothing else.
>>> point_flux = 164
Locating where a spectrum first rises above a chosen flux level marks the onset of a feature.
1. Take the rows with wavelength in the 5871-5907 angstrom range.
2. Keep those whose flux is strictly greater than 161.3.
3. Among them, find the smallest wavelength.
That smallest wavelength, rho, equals 5872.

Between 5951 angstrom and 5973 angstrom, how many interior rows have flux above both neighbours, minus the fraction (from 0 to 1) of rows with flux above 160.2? 1.91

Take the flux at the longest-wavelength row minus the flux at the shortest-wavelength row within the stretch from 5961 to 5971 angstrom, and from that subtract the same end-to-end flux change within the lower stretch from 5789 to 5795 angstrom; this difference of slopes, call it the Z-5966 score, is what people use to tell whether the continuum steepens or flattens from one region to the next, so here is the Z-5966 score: -5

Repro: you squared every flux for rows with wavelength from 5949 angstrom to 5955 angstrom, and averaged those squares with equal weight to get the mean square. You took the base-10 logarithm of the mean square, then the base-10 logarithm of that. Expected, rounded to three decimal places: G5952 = 0.640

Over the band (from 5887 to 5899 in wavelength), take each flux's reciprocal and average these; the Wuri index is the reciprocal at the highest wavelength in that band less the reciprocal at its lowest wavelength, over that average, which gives -0.06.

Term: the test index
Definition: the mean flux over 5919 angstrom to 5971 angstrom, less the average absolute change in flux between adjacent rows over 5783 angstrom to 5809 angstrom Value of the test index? 157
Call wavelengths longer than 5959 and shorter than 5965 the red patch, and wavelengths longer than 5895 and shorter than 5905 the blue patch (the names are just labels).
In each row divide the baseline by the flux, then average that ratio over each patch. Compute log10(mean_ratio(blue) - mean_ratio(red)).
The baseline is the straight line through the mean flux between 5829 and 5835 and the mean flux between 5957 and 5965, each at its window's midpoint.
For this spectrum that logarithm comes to -1.29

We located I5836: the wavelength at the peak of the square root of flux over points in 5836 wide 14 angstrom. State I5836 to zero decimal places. 5842 angstrom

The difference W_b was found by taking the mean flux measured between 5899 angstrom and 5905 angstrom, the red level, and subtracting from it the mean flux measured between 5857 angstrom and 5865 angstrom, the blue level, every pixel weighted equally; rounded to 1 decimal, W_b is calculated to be 1.9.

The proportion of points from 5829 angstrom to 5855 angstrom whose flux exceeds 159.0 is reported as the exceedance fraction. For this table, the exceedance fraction 0.85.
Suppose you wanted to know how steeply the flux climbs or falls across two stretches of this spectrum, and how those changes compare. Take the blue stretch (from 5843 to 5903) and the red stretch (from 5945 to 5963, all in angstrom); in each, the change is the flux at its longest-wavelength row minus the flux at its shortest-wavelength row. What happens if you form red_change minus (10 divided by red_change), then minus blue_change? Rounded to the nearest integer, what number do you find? 11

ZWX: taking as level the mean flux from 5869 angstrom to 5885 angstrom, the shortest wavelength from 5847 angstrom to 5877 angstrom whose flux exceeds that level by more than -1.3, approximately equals 5848 angstrom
